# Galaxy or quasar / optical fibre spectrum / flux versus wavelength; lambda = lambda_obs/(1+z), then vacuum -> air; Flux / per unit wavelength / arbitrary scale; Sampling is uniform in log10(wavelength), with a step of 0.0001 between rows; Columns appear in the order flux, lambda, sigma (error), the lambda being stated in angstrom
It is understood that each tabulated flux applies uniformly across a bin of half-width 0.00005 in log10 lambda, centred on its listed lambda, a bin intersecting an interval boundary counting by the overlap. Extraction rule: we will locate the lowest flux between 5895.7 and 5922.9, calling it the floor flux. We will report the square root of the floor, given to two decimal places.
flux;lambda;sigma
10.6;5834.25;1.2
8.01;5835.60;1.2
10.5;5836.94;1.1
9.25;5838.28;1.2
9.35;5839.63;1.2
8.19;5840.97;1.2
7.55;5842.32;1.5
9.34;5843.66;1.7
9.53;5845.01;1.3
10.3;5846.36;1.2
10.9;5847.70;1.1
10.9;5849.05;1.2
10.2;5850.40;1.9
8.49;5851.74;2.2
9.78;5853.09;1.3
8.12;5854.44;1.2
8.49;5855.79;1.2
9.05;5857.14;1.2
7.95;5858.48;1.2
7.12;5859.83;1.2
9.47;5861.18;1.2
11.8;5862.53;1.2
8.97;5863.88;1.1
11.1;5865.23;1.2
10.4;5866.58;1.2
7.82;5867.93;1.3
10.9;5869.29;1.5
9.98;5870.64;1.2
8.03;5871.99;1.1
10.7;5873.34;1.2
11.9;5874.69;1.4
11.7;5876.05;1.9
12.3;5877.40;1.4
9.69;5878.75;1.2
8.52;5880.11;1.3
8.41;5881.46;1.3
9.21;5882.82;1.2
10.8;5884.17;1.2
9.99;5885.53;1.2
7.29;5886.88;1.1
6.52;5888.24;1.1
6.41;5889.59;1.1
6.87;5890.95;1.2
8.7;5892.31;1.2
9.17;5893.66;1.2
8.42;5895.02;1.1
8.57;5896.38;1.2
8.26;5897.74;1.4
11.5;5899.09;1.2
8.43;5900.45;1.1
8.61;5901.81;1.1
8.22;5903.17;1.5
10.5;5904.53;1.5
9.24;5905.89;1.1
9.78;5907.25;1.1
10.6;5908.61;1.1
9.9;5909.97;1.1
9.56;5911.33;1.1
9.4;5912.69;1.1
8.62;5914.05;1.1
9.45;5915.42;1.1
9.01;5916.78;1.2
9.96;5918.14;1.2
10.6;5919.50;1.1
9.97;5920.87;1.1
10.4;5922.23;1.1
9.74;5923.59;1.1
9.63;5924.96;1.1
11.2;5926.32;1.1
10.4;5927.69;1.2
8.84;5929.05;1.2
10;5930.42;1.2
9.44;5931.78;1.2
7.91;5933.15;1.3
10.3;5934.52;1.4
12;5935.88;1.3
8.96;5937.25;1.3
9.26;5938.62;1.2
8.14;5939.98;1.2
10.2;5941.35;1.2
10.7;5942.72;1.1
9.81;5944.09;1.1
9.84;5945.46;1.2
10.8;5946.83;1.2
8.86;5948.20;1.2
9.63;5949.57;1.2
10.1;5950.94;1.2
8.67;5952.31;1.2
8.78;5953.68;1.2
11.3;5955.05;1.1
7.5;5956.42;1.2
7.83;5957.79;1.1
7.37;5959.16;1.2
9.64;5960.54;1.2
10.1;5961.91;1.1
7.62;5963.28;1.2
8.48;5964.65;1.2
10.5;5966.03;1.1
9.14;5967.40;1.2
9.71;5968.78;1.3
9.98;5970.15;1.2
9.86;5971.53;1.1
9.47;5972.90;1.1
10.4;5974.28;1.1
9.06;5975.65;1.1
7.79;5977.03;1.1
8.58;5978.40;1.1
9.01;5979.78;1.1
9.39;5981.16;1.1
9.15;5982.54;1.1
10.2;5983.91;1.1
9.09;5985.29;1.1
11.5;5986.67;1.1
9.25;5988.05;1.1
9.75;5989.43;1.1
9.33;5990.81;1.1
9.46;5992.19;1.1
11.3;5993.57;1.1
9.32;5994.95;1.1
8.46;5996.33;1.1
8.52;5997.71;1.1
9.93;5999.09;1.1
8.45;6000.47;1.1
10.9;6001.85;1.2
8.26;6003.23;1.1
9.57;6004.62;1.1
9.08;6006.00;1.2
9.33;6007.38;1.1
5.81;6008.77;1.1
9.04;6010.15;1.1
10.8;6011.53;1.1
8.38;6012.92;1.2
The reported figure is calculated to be 2.87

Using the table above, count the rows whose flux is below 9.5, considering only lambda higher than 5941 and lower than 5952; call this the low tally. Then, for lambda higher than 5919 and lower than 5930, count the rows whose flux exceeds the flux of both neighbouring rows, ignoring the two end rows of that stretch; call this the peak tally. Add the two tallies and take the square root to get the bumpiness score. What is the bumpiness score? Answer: 1.7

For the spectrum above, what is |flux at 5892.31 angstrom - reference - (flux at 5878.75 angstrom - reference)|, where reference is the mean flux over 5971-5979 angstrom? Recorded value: 1.0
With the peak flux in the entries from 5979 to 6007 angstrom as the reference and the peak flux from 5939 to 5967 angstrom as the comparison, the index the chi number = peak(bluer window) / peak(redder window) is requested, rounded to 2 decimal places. 0.98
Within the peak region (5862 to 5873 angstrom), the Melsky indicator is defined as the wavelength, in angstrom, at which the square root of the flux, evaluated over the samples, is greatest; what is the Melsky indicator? 5862.53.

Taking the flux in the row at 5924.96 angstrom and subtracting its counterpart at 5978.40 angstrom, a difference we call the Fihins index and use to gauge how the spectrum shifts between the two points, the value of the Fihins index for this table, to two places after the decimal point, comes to 1.05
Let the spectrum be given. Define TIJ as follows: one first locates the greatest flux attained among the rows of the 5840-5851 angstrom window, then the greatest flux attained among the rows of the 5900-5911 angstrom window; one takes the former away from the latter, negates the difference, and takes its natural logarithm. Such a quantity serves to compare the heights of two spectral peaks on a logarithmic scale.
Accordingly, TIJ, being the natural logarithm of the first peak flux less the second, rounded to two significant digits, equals -1.2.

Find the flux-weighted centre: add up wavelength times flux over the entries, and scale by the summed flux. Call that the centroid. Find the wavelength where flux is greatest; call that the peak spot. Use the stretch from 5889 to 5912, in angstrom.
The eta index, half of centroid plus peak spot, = 5900.1 angstrom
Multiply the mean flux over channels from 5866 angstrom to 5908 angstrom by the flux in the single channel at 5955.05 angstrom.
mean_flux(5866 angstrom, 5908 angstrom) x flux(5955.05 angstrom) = 105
